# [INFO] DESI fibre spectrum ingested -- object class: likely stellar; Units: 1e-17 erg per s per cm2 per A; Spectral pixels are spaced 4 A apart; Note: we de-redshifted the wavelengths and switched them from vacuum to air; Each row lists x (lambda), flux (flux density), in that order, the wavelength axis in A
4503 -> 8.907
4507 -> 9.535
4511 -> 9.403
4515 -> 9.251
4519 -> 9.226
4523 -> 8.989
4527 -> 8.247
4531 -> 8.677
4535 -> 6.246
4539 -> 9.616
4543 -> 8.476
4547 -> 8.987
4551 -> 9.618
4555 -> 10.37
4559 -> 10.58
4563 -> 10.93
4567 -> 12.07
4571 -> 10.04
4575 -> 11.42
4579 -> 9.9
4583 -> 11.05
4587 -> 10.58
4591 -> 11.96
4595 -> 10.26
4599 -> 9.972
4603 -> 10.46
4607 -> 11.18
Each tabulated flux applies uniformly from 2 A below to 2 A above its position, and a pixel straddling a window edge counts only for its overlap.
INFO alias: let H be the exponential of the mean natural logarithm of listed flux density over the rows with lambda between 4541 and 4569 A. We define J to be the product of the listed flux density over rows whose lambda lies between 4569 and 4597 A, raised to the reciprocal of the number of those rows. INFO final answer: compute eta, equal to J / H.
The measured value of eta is 1.1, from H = 10.1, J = 10.7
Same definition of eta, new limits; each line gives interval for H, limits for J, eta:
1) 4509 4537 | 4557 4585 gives 1.3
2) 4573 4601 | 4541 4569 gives 0.9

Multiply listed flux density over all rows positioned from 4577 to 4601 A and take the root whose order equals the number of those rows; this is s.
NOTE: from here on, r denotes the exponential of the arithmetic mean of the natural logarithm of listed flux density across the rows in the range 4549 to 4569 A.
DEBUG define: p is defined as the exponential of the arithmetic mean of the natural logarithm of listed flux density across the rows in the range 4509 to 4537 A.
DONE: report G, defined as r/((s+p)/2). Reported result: 1.118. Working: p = 8.5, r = 10.7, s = 10.6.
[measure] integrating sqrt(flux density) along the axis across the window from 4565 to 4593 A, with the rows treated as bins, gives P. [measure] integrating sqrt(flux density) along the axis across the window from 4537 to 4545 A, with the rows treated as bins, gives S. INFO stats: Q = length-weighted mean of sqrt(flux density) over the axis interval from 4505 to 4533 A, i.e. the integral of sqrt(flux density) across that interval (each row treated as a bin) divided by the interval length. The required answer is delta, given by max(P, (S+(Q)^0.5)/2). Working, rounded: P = 93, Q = 3.01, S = 24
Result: 93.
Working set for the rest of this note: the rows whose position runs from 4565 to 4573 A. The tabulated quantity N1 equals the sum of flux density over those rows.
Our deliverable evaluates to 22.1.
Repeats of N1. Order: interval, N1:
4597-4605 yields 20.4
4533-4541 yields 15.9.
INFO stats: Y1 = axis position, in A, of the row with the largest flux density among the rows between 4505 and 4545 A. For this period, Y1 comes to 4539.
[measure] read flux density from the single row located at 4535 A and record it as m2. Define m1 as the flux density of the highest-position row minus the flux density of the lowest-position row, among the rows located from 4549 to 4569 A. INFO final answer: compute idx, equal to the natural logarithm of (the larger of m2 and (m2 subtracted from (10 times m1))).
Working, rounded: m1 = 2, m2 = 6.246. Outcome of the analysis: 2.91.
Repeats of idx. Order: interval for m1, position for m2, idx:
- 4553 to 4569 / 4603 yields 2.35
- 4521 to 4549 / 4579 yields 2.29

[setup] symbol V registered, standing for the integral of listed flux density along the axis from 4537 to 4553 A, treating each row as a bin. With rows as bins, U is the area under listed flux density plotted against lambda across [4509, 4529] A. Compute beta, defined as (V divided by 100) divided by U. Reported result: 0.0081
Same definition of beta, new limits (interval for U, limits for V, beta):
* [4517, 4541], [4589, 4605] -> 0.0084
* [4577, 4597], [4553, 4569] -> 0.0082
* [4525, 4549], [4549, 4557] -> 0.0040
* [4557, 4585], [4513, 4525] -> 0.0036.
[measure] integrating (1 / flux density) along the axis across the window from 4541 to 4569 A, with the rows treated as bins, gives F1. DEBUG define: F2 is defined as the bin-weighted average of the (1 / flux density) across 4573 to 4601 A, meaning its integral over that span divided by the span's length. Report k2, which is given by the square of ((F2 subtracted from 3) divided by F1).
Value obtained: 1.08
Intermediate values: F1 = 2.79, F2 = 0.094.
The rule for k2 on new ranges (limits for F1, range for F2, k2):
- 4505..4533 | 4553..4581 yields 0.88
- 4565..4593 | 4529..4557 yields 1.27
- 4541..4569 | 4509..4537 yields 1.06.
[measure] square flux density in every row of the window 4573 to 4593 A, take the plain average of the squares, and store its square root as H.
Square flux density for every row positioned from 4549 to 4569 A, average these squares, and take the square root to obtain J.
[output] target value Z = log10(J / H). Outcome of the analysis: -0.01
